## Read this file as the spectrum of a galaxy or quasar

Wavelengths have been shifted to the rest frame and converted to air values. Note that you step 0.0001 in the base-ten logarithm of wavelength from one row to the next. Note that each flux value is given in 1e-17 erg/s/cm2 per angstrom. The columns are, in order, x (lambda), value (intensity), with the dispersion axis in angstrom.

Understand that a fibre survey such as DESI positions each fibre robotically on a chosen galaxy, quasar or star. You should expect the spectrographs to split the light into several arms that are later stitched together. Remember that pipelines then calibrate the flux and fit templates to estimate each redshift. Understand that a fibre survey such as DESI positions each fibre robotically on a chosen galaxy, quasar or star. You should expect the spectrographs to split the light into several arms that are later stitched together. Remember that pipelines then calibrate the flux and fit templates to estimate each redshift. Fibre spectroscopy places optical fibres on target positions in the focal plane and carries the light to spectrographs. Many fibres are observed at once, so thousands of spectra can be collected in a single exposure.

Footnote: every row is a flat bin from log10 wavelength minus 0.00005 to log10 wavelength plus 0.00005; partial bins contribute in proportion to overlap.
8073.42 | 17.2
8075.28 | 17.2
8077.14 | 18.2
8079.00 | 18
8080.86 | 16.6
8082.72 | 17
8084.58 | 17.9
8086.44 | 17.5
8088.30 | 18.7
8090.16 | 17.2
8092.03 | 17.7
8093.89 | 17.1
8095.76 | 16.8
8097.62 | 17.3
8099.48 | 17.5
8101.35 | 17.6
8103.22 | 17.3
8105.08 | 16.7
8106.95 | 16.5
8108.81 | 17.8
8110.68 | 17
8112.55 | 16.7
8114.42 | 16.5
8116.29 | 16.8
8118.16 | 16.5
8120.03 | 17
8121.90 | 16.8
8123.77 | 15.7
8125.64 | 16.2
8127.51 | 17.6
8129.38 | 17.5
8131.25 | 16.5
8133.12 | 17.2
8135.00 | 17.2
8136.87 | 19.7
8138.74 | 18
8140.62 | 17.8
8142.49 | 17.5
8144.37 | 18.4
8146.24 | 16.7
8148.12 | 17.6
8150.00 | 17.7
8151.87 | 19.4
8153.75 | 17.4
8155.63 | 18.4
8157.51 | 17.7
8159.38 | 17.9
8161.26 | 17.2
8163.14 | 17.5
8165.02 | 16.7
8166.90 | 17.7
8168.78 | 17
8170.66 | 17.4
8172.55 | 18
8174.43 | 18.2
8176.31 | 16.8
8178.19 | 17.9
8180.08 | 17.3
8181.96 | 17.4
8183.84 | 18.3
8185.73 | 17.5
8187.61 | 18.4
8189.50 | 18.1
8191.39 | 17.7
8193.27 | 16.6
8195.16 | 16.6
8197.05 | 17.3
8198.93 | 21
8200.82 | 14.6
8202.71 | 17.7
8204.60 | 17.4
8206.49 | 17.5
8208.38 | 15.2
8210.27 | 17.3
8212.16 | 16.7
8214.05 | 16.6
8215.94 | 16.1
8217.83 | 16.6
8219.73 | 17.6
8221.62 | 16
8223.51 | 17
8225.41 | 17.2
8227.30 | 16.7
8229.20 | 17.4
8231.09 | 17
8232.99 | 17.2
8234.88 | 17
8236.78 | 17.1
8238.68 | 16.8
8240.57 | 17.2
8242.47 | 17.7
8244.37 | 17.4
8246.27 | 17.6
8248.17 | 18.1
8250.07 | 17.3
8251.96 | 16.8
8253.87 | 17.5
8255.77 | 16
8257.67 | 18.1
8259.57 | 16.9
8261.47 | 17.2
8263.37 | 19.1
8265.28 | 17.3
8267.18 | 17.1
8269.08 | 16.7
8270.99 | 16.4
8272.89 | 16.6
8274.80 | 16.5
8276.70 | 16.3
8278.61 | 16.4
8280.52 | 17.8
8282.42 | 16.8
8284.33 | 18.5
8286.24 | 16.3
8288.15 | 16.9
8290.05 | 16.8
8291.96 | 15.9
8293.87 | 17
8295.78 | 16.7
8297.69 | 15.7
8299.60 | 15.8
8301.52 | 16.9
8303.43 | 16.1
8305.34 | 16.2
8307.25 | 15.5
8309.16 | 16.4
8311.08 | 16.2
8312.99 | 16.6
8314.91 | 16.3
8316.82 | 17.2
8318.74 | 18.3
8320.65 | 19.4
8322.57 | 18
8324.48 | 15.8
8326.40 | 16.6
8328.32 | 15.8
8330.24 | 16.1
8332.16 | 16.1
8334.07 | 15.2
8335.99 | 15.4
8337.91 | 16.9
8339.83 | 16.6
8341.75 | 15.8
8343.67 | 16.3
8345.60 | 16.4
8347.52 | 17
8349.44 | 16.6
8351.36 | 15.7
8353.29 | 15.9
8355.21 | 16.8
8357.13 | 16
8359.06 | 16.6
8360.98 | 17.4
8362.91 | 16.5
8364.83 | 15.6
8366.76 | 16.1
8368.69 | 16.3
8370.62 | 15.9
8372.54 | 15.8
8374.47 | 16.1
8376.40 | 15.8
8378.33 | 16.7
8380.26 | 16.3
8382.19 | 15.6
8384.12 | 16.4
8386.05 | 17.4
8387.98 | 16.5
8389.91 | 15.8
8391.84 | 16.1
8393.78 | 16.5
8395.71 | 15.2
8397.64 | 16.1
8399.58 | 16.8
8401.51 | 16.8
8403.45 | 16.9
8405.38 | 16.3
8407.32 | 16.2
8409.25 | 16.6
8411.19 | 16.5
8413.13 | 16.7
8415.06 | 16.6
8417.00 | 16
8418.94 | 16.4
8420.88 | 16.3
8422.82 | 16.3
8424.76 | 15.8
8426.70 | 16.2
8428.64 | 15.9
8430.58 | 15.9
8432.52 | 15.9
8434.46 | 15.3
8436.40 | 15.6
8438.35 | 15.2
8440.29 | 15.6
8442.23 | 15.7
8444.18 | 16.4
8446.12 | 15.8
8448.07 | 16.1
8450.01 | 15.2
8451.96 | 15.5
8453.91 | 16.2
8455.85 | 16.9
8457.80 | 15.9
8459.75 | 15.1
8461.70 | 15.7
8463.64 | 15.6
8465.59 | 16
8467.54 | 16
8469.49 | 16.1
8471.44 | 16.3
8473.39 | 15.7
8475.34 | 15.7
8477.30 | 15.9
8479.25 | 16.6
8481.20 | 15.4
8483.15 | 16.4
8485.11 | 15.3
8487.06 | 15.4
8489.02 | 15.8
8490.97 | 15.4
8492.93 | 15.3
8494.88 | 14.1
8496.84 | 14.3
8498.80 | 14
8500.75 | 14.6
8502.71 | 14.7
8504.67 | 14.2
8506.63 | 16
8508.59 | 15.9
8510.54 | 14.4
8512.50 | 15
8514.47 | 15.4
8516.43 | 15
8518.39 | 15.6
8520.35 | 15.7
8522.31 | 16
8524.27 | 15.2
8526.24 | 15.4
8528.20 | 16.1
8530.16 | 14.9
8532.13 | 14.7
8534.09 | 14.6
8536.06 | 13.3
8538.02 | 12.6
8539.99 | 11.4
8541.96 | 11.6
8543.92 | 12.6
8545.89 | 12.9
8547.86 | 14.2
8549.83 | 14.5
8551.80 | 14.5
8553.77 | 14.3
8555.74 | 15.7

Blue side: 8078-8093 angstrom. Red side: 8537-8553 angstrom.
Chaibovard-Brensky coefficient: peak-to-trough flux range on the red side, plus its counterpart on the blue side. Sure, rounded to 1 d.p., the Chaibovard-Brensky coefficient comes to 5.2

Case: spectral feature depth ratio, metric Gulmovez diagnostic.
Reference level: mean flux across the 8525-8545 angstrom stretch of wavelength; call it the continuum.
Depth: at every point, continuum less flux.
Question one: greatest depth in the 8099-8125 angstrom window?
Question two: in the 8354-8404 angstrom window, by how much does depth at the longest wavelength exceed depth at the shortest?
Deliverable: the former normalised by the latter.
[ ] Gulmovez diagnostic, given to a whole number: 20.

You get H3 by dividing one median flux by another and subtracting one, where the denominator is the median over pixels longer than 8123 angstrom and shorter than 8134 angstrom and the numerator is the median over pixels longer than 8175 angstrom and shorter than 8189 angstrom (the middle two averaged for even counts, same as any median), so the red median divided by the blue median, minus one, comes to 0.039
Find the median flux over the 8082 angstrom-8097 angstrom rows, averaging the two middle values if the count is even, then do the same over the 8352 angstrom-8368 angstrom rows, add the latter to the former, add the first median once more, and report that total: 51.00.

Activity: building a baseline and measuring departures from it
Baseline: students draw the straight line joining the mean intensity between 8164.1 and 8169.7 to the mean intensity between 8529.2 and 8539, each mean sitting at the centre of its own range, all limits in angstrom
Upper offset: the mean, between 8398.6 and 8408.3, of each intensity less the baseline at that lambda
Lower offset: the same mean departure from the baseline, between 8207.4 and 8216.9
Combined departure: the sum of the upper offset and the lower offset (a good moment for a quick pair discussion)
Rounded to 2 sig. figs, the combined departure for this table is 1.1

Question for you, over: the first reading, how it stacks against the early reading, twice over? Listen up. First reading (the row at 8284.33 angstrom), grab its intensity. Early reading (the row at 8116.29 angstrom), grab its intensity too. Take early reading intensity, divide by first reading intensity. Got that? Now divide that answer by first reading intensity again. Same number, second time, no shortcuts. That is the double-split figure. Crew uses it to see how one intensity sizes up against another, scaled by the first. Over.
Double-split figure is 0.0491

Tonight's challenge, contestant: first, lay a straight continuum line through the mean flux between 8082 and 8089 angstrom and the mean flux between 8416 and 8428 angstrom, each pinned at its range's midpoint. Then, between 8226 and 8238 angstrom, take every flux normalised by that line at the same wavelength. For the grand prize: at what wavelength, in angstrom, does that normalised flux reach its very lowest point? 8227.30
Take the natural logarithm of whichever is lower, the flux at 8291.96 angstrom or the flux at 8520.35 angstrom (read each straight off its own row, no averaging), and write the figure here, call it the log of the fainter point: 2.75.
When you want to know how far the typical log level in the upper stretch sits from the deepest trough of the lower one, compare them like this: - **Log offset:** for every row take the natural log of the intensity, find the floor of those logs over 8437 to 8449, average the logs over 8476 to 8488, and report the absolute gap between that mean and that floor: 0.040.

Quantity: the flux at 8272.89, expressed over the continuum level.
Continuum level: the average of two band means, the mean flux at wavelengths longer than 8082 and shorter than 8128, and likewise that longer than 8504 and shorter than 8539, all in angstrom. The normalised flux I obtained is 1.03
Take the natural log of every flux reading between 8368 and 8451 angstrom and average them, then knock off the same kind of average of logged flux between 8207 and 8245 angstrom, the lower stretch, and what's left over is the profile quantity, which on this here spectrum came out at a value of -0.05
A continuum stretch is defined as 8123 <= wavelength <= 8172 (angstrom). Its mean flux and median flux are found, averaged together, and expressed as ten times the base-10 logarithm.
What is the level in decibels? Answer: 12.4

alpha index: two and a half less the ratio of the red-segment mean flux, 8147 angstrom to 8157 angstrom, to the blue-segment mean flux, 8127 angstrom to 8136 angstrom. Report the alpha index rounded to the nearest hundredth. 1.45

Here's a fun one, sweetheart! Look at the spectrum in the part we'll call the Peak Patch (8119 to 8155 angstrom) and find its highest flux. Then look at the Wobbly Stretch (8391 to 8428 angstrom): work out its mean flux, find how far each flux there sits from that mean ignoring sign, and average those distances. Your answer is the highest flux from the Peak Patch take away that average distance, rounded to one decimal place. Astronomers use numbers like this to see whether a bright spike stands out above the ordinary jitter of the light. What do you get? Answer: 19.4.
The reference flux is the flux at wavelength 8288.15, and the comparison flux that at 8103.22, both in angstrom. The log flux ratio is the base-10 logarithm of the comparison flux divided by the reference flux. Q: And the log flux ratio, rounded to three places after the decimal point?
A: 0.010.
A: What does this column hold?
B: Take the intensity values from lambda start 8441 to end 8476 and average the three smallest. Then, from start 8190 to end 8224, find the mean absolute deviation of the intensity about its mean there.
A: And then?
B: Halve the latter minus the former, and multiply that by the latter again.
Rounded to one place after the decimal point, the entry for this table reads -6.2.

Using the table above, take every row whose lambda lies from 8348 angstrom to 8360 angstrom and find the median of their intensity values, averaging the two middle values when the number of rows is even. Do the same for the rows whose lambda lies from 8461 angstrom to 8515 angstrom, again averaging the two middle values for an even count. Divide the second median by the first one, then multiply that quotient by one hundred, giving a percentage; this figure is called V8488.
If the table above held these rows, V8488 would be 95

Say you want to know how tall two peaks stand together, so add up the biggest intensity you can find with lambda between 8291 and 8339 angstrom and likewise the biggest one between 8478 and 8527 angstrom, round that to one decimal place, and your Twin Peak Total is 36.0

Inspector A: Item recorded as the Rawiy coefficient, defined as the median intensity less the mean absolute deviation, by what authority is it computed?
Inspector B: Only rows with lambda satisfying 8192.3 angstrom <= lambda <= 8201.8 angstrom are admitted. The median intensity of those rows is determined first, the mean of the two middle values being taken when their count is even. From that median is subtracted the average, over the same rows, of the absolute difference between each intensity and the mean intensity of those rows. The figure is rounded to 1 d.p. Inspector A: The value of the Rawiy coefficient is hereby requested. 15.1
